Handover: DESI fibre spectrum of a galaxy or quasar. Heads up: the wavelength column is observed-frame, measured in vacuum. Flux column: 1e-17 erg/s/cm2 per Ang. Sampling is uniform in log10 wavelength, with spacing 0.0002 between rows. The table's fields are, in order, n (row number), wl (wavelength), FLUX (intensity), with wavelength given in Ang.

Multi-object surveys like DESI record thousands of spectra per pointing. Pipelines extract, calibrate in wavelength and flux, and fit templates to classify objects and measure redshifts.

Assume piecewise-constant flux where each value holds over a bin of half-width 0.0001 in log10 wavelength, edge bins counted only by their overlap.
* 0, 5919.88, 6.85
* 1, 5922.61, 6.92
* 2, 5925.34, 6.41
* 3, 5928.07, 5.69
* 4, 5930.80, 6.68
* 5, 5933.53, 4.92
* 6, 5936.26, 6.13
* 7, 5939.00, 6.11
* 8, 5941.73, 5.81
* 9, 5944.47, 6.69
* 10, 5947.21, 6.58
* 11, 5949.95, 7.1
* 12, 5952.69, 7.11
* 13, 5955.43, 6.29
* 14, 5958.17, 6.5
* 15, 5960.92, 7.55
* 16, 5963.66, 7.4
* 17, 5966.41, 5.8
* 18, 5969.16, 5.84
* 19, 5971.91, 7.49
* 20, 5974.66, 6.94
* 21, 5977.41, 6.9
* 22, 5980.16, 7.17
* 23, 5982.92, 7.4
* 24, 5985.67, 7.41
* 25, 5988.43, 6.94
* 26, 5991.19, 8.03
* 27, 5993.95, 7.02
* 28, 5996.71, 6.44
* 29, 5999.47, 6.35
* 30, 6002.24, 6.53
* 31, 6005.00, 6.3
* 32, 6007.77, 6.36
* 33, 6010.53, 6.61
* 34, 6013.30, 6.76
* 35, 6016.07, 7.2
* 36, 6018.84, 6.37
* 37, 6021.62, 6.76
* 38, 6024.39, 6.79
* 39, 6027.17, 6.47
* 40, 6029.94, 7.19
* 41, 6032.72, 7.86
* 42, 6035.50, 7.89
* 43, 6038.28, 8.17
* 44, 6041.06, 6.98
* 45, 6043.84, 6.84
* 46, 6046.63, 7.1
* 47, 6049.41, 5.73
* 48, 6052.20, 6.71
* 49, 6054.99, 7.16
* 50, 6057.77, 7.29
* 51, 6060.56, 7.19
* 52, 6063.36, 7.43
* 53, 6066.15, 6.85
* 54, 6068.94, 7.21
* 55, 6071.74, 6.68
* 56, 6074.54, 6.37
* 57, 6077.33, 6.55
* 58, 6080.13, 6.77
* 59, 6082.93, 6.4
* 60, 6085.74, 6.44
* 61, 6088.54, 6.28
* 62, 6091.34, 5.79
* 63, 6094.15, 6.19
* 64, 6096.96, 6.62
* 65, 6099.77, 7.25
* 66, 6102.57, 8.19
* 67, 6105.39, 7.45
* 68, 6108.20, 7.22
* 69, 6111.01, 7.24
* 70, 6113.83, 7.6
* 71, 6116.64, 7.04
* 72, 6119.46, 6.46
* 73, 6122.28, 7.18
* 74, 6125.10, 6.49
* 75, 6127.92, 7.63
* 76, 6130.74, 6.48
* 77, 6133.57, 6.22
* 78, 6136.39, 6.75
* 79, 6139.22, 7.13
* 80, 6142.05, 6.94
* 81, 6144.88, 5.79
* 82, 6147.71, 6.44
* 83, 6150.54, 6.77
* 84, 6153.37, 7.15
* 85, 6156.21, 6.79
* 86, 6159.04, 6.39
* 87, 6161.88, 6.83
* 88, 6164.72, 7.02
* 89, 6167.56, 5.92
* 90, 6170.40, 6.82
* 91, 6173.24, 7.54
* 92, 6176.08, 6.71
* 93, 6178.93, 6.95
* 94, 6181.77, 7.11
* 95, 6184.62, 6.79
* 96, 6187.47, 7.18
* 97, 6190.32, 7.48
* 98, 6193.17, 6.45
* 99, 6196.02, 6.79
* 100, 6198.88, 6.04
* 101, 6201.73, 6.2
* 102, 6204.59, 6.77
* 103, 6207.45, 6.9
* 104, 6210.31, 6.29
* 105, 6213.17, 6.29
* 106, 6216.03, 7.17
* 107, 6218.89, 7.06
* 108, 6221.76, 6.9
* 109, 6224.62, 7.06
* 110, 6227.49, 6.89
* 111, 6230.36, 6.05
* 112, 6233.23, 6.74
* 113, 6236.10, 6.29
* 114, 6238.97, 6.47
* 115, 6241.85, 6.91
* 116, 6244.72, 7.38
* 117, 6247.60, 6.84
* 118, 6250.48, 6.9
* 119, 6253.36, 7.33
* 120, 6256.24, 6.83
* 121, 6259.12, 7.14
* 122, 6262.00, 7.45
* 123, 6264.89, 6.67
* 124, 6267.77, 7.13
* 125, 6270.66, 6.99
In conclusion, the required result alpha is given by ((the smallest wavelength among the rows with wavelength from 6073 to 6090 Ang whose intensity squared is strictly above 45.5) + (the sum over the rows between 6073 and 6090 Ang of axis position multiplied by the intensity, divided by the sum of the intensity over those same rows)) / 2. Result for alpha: 6080.8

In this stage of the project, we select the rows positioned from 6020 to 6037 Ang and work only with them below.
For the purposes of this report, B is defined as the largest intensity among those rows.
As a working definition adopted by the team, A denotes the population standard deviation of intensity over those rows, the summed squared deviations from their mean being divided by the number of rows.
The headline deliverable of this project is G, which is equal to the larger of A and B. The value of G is 7.9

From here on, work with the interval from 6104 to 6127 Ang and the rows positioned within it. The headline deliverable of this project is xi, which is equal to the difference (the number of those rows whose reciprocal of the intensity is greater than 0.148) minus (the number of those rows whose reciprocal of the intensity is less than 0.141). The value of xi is -3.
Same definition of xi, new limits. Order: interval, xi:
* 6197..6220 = 3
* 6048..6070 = -3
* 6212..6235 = 2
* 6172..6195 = -2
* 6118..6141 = 2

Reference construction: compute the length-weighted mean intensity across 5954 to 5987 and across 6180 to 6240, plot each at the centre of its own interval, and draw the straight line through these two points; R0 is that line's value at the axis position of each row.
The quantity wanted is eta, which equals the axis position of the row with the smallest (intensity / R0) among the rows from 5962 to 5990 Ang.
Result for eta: 5966.41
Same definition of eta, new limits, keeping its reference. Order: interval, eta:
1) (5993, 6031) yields 6005.00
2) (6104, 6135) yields 6133.57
